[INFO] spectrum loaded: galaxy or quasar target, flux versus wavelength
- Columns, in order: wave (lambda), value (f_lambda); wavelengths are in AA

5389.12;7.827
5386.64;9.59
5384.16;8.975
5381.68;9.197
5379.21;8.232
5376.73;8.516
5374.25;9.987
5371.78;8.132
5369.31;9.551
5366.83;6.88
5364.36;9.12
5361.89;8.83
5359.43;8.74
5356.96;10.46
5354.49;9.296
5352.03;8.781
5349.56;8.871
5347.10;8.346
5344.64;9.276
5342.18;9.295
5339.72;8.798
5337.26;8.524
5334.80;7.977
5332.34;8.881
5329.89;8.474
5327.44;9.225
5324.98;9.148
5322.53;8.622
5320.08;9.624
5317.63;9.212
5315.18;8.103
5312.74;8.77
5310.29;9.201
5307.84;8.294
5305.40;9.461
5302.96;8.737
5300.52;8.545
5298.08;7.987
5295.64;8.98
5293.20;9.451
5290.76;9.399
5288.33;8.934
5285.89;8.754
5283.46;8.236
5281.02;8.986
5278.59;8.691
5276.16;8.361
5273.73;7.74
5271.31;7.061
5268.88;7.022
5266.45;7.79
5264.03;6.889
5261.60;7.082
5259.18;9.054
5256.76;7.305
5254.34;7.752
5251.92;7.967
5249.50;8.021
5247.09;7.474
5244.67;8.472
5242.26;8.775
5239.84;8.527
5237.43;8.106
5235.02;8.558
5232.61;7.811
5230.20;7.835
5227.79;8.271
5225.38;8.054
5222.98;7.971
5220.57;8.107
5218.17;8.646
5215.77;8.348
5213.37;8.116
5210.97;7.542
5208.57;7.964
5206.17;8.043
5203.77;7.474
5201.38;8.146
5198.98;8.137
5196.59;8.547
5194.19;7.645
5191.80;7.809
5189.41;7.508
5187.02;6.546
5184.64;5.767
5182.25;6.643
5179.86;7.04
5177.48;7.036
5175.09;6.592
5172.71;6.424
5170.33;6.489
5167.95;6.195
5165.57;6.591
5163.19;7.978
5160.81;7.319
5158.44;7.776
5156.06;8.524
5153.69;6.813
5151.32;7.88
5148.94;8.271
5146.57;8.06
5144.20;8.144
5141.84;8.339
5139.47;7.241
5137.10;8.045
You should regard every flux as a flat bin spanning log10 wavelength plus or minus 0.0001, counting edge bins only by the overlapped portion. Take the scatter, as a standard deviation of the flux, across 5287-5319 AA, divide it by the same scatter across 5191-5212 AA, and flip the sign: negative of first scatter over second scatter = -1.5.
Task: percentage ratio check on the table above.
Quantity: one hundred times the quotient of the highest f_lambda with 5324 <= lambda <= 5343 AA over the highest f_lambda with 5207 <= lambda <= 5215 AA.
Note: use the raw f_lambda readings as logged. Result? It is 115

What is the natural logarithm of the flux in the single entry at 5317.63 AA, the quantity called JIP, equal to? 2.22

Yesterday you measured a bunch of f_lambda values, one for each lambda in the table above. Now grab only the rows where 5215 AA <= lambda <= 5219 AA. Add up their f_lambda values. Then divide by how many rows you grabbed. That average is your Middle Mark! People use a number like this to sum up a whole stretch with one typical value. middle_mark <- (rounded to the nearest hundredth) 8.50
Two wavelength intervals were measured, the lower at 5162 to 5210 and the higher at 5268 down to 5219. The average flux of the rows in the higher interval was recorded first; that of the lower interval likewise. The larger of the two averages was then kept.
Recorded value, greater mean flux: 8.0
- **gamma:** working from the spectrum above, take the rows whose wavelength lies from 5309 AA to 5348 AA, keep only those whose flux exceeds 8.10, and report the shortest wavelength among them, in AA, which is 5310.29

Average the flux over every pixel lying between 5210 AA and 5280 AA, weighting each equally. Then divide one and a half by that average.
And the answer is 0.188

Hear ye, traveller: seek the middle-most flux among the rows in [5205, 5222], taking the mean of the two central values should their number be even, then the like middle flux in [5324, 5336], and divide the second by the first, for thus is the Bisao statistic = 1.10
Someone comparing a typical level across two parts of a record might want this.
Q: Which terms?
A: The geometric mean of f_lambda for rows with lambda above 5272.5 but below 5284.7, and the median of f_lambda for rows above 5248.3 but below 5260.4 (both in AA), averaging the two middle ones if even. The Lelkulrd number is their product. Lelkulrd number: 67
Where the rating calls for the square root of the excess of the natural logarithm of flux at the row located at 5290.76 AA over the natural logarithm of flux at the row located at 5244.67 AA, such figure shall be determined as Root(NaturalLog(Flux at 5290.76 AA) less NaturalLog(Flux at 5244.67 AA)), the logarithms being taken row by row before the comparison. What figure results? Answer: 0.32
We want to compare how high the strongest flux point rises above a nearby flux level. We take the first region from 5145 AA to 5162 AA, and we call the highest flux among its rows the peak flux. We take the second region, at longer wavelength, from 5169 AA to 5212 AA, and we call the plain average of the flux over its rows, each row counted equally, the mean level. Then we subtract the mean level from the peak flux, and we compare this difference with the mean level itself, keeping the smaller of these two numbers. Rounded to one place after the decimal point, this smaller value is 1.2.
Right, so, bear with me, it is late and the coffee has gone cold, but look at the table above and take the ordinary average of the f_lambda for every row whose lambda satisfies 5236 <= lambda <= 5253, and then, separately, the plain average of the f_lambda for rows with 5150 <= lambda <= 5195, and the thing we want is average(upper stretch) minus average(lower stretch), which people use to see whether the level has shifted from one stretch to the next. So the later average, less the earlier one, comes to 1.1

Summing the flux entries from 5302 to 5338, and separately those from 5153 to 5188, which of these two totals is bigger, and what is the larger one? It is 132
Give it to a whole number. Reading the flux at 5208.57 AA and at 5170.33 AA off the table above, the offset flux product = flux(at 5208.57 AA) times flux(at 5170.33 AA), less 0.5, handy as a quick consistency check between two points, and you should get 51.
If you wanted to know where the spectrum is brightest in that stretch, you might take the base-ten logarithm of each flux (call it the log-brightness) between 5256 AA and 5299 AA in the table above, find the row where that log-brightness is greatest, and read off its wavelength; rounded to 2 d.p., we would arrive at 5293.20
